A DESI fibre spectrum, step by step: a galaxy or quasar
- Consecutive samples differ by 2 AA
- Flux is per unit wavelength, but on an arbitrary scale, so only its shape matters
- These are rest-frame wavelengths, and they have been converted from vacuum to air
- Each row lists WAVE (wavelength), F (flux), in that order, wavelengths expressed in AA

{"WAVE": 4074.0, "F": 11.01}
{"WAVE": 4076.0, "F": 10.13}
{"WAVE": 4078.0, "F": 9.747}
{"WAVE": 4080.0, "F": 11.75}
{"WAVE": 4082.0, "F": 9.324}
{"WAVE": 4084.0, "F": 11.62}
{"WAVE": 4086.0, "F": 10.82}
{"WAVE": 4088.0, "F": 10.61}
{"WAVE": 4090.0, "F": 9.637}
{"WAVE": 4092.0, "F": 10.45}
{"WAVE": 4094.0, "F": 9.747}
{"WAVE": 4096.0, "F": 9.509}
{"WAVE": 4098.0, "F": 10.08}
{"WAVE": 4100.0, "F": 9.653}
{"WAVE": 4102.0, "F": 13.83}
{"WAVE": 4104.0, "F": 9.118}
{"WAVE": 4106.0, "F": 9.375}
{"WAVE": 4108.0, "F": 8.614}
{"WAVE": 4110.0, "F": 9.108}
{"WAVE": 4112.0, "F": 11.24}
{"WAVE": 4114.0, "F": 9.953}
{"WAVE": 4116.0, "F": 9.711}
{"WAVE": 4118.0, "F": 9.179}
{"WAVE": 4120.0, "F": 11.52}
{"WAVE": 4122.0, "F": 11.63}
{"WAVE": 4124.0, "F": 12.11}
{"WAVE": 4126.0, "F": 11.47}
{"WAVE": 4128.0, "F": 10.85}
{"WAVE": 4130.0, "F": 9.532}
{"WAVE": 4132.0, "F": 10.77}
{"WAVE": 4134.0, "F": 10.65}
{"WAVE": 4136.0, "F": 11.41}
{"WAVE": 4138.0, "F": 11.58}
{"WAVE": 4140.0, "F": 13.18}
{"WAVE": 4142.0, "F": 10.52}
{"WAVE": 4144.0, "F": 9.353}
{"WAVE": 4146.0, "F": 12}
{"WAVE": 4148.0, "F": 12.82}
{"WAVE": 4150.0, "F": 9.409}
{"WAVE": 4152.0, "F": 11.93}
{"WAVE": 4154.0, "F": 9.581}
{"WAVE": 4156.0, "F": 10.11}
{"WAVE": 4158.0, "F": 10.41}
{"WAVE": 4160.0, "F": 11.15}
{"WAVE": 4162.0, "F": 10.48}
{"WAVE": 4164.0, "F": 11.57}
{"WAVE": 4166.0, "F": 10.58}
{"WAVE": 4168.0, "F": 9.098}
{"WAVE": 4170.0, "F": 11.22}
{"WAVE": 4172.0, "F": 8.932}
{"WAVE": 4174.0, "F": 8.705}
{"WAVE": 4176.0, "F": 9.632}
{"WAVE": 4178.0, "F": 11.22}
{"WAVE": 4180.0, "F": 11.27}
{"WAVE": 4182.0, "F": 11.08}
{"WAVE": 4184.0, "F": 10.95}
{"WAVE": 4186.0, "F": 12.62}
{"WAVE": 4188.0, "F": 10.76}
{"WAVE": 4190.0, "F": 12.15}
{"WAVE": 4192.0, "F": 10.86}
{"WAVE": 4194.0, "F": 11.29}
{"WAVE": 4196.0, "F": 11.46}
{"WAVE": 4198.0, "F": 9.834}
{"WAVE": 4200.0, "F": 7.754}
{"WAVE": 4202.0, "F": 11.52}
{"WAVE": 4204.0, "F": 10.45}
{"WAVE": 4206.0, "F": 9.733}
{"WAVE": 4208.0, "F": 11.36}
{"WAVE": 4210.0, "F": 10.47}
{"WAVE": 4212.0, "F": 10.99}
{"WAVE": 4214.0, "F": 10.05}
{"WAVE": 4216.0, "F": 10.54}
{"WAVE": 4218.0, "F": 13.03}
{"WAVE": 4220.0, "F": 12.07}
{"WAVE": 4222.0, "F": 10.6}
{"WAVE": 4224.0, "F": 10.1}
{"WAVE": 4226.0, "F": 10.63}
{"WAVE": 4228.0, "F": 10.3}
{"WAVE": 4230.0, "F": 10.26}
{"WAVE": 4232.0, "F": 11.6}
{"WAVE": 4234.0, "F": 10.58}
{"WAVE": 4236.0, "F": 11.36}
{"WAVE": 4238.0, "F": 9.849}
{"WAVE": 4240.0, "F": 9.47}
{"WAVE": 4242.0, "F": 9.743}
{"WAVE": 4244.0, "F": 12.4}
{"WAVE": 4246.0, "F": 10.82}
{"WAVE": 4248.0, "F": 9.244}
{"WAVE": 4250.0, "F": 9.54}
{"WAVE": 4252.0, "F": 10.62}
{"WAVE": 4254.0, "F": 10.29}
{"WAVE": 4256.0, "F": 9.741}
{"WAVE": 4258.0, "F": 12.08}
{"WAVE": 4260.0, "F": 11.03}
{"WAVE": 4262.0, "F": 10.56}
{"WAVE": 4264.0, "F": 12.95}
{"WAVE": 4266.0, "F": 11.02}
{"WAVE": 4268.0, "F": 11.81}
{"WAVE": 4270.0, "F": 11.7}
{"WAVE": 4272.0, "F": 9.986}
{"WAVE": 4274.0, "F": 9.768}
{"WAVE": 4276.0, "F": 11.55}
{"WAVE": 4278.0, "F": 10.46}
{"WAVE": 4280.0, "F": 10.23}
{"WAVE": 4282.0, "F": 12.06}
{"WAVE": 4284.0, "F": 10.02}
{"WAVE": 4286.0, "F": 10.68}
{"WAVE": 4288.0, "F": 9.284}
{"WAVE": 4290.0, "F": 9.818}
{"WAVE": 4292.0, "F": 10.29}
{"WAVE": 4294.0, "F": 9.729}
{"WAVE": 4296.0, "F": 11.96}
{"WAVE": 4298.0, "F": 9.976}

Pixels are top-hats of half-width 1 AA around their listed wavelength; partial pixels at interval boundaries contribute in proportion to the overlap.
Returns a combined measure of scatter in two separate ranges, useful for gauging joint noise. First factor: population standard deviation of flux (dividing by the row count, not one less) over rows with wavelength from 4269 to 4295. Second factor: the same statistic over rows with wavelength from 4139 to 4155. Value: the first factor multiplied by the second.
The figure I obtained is 1.2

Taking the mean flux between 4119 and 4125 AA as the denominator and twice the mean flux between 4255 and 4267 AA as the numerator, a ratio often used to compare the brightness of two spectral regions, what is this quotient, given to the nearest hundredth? 1.91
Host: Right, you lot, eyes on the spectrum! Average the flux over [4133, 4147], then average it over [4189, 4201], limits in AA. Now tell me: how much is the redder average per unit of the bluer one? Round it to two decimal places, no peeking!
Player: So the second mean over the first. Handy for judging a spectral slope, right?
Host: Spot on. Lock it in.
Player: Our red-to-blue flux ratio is 0.94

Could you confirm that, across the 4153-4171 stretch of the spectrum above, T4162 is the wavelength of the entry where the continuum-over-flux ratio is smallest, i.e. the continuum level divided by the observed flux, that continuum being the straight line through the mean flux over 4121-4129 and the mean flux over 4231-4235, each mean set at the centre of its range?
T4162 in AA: 4164.0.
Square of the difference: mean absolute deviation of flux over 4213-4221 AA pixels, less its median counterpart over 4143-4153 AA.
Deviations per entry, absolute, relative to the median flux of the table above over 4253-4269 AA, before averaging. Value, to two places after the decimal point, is 0.24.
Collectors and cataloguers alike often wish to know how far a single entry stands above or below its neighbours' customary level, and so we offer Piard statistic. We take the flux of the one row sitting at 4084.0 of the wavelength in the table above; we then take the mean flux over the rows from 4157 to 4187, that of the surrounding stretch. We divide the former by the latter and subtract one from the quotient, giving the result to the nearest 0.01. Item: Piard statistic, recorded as 0.10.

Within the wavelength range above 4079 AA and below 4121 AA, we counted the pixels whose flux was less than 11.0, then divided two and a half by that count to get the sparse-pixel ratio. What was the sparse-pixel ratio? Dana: 0.16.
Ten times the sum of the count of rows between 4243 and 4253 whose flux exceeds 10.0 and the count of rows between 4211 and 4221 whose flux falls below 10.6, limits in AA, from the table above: 50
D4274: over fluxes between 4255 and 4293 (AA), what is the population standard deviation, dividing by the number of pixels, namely 0.97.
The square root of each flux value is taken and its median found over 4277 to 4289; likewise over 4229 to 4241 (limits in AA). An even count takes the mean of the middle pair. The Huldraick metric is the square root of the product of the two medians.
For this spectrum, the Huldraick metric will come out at 3.22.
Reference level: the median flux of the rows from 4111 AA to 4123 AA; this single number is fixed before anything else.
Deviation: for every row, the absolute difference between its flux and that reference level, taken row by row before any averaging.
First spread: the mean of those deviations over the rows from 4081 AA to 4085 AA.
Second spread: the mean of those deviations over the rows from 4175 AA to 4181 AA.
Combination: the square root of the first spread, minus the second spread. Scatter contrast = 0.32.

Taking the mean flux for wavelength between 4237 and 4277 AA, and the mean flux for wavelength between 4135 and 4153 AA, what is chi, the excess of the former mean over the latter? -0.65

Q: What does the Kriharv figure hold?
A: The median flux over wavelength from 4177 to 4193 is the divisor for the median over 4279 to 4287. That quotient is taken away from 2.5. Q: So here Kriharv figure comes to 1.56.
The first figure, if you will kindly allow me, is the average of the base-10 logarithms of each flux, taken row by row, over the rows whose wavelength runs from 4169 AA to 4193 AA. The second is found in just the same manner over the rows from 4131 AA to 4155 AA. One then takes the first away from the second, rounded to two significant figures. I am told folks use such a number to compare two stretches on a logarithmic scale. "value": 0.012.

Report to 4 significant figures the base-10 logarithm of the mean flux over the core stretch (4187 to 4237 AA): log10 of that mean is 1.033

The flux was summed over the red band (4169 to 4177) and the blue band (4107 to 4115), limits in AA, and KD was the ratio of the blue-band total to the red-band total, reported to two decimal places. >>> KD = 1.01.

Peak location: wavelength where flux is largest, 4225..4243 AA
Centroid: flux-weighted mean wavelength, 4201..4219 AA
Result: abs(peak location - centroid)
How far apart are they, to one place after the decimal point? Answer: 21.9 AA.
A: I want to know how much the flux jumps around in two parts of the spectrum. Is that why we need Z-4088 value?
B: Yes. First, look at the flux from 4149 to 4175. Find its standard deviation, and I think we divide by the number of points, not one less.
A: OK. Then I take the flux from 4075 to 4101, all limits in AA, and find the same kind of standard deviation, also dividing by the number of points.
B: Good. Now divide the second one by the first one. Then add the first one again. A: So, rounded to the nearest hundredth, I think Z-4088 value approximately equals 1.75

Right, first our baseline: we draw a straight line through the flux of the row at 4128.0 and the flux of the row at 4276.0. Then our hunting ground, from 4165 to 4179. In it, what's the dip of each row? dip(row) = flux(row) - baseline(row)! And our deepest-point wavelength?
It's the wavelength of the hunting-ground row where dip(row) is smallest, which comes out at 4174.0 AA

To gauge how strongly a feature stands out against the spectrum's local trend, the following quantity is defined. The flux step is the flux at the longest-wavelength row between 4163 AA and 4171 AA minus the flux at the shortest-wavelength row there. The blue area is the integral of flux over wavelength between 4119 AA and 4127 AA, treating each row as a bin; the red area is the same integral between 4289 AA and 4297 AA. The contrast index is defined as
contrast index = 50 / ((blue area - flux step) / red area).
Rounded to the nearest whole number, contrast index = 45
